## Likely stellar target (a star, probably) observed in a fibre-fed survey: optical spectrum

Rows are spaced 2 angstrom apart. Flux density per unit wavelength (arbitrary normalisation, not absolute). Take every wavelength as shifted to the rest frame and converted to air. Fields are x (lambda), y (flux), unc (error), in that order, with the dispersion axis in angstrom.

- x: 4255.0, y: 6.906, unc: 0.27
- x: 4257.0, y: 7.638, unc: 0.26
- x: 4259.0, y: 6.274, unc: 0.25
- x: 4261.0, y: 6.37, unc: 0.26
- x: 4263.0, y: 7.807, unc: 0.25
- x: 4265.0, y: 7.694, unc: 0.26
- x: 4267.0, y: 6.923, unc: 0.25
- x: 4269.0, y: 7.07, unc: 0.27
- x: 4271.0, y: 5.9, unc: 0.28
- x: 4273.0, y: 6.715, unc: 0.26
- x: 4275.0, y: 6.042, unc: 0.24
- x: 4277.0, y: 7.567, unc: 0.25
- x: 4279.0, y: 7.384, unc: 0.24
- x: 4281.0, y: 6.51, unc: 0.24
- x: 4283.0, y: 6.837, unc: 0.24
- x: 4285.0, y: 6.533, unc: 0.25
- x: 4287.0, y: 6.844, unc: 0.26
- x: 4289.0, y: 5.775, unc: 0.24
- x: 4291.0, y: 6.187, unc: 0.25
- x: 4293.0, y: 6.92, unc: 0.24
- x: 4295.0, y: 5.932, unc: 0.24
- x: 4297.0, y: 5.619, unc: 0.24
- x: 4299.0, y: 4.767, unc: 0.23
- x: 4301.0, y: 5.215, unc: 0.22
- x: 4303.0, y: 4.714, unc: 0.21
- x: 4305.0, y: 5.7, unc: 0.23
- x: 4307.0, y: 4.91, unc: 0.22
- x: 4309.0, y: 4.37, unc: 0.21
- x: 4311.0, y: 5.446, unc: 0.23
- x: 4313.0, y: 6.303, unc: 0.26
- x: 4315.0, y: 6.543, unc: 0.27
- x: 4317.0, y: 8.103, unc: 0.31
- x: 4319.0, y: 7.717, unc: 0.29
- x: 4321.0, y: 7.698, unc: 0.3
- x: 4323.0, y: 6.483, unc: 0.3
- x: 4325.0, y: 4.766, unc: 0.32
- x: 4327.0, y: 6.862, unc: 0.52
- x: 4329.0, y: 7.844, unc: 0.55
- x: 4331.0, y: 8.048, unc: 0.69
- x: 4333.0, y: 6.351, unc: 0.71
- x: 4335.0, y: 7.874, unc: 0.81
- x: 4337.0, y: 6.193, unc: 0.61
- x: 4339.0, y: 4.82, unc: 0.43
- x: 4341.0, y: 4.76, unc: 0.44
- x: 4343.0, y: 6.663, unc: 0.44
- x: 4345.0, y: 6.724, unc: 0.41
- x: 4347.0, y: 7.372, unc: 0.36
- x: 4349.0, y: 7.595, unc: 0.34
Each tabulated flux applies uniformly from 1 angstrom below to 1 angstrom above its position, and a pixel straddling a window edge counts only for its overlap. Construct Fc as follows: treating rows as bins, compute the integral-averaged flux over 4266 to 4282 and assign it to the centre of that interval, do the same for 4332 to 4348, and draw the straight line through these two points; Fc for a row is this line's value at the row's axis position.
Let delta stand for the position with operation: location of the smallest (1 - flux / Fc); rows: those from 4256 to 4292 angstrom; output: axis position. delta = 4263.0 angstrom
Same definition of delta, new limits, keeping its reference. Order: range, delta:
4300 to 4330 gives 4317.0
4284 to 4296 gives 4293.0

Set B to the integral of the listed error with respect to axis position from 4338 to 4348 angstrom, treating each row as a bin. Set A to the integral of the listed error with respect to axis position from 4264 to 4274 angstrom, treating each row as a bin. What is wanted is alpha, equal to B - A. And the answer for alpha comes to 1.5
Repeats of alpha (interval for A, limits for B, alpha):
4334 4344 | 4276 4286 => -3.0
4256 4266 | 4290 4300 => -0.2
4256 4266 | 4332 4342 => 3.4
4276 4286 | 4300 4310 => -0.3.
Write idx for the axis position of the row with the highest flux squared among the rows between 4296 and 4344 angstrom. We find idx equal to 4317.0 angstrom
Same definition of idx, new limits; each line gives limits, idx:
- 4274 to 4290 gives 4277.0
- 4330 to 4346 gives 4331.0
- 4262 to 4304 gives 4263.0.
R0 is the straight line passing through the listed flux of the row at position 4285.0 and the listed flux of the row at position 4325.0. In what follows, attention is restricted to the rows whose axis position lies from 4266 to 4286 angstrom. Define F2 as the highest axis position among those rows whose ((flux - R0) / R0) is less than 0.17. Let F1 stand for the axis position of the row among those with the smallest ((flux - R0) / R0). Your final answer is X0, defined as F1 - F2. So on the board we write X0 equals -14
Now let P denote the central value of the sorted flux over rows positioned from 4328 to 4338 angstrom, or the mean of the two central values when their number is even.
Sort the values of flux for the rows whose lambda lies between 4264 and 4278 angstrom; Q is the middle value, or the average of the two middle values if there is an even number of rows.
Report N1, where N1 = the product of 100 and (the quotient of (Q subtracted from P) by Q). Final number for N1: 13.3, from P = 7.8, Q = 6.92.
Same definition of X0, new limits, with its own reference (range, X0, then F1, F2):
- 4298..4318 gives -2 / 4309.0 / 4311.0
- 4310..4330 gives 0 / 4325.0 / 4325.0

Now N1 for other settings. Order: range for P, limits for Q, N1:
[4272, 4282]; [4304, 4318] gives 17.8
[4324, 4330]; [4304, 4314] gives 26.0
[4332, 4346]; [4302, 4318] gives 14.0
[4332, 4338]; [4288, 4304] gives 11.5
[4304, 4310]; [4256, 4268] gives -32.6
